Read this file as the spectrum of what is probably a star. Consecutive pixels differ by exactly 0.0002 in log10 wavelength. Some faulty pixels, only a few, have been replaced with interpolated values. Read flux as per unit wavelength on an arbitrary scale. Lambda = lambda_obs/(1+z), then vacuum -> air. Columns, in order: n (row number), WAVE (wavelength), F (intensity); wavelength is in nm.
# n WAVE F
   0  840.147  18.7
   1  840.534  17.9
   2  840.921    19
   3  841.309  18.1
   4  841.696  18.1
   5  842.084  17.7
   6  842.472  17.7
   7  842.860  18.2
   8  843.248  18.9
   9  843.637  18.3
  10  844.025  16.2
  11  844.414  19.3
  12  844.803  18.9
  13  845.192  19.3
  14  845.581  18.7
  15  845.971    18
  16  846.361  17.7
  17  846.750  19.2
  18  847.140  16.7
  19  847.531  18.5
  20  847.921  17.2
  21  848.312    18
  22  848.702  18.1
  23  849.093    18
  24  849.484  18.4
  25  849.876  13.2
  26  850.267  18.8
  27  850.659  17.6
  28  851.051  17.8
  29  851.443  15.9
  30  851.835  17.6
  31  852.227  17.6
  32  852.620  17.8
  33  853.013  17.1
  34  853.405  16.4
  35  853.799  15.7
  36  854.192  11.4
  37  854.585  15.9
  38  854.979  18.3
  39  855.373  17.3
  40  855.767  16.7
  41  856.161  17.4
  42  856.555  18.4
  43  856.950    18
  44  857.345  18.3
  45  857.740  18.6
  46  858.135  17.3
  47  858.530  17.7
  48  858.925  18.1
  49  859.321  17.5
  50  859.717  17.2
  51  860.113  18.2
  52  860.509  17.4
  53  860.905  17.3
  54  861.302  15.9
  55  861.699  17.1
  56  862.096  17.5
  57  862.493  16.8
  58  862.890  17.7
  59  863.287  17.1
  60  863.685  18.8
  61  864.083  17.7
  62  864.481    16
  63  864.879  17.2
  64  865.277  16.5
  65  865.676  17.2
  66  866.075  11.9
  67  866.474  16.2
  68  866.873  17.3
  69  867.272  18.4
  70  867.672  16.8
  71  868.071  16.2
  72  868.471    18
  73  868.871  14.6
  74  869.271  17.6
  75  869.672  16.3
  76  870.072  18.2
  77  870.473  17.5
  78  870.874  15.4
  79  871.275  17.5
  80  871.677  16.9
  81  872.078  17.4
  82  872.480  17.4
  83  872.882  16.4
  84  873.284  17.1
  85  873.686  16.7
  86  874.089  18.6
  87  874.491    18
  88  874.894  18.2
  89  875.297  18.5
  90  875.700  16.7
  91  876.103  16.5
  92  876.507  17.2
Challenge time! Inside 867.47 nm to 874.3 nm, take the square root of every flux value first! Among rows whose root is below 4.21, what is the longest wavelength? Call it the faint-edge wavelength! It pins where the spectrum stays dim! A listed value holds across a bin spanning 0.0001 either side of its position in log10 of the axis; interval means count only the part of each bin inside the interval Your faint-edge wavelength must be 873.686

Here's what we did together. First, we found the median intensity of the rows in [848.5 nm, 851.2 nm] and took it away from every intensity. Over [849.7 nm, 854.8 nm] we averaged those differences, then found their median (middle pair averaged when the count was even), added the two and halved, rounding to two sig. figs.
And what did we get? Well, -1.3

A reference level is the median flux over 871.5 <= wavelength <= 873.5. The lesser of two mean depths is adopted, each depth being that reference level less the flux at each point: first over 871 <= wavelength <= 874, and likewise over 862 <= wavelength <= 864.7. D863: -0.27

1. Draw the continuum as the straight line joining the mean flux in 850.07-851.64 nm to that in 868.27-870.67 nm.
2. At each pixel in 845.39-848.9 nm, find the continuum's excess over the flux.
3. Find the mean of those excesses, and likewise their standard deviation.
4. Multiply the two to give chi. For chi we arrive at -0.3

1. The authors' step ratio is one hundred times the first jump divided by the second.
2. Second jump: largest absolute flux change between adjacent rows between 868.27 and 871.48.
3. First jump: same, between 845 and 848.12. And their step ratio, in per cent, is 74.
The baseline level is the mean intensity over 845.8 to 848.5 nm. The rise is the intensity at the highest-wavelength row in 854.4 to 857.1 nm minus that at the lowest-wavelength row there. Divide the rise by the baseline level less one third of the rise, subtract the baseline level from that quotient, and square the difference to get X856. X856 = 316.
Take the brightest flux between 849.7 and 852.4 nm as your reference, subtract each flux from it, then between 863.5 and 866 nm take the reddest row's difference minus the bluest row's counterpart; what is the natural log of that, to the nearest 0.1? 0.5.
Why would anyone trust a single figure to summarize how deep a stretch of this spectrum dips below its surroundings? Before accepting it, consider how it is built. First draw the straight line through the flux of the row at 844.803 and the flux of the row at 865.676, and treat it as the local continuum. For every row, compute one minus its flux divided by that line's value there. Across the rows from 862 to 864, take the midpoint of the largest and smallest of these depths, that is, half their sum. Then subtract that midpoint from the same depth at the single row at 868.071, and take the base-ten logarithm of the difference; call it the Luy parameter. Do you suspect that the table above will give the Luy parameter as -1.16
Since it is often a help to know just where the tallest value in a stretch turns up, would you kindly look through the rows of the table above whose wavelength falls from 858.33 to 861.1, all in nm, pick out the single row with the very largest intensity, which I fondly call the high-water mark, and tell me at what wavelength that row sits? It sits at 860.113 nm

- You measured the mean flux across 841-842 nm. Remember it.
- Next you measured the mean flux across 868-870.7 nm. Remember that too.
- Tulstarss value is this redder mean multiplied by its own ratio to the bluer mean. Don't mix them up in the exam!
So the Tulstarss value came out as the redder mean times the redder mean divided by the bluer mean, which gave 15.8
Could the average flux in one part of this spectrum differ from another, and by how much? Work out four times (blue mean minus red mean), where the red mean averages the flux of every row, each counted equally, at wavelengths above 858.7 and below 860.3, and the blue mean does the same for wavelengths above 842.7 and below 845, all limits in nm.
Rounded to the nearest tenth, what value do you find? 2.2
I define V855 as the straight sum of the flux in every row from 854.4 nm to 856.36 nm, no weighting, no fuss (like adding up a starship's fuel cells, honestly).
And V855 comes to 85.6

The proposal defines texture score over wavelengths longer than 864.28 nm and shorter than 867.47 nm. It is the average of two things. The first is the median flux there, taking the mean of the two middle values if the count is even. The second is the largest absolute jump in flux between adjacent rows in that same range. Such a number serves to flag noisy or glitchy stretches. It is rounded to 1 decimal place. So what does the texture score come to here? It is 11.1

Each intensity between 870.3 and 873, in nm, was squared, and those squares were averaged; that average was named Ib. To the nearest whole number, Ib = 287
